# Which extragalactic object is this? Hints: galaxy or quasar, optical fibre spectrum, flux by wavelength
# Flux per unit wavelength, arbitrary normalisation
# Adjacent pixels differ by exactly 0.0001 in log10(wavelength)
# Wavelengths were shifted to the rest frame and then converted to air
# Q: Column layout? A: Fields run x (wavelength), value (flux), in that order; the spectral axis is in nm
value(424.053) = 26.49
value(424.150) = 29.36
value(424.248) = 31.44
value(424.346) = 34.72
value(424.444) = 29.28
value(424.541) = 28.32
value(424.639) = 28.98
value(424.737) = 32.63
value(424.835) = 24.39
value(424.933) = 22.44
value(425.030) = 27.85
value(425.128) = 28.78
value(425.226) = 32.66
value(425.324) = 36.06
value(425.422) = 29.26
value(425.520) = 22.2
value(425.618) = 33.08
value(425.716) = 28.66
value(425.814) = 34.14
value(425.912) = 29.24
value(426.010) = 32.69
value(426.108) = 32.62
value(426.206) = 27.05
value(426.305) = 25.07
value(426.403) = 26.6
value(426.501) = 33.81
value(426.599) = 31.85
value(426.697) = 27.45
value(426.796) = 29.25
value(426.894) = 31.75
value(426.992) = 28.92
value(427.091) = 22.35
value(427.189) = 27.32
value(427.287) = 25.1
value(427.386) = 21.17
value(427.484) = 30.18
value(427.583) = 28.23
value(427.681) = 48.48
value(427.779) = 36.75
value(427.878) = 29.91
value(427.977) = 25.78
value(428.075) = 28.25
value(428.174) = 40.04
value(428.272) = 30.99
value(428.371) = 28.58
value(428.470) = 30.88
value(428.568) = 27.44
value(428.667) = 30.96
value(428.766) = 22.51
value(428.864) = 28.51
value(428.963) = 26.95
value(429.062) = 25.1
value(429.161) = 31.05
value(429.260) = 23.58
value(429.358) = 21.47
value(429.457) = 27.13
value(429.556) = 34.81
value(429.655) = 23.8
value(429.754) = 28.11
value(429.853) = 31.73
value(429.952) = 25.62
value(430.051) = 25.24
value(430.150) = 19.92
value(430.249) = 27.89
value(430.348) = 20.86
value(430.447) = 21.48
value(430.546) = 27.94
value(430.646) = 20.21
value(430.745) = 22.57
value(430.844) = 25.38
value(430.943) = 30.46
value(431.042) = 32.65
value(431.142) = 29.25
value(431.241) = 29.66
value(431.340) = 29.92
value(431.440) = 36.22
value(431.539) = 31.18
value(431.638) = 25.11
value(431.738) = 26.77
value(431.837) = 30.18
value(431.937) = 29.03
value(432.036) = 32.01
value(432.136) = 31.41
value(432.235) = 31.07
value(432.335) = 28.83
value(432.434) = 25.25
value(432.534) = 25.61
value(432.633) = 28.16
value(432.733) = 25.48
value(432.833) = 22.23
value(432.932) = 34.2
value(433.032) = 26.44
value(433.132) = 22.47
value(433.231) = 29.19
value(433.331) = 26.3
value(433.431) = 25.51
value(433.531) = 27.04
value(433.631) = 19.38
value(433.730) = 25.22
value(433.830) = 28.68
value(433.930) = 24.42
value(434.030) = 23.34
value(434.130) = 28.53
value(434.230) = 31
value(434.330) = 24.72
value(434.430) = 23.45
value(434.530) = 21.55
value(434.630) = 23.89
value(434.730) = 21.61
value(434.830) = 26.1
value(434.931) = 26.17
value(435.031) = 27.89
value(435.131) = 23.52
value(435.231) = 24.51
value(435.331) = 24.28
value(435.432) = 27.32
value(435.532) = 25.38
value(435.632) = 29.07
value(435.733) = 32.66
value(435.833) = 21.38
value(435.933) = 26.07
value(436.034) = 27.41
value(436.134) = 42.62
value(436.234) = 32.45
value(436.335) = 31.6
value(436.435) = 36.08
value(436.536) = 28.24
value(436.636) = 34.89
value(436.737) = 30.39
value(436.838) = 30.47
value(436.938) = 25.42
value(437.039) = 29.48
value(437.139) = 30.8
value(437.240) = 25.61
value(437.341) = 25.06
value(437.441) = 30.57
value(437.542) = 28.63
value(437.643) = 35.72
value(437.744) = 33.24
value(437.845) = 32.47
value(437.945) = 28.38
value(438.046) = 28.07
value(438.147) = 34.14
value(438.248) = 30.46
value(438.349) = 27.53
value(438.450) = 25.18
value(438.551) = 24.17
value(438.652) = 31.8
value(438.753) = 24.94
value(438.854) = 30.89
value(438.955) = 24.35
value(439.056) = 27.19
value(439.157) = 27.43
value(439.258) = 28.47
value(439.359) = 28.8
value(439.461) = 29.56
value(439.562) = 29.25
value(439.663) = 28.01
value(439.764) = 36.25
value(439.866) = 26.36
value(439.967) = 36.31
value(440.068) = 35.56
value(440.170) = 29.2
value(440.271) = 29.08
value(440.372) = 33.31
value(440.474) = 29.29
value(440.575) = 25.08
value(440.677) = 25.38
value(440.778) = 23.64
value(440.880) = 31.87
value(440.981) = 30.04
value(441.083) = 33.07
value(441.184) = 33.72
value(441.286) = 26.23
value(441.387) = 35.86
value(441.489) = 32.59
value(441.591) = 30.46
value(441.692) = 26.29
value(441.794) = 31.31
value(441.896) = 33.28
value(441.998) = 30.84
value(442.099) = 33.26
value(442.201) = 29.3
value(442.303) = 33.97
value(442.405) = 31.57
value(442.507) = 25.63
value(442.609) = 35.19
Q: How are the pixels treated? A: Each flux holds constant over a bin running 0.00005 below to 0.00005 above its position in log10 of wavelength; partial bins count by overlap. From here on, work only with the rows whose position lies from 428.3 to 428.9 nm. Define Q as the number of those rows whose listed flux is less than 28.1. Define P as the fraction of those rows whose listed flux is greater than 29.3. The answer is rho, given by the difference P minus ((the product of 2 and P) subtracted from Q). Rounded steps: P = 0.33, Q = 2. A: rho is -1.0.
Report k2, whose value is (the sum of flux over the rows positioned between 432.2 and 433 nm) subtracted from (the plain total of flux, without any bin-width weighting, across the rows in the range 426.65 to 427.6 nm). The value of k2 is 51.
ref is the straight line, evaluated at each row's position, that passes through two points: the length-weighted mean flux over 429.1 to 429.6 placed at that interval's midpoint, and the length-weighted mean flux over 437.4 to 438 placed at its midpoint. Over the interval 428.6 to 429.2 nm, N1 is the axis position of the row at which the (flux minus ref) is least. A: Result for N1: 428.766 nm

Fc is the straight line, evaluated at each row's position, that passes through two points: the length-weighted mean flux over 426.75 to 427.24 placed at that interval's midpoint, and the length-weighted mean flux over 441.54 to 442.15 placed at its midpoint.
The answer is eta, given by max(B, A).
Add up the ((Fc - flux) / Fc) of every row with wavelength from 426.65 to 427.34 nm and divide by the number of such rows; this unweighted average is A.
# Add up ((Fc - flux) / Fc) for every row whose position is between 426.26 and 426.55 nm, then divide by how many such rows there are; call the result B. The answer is 0.02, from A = 0.017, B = -0.02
